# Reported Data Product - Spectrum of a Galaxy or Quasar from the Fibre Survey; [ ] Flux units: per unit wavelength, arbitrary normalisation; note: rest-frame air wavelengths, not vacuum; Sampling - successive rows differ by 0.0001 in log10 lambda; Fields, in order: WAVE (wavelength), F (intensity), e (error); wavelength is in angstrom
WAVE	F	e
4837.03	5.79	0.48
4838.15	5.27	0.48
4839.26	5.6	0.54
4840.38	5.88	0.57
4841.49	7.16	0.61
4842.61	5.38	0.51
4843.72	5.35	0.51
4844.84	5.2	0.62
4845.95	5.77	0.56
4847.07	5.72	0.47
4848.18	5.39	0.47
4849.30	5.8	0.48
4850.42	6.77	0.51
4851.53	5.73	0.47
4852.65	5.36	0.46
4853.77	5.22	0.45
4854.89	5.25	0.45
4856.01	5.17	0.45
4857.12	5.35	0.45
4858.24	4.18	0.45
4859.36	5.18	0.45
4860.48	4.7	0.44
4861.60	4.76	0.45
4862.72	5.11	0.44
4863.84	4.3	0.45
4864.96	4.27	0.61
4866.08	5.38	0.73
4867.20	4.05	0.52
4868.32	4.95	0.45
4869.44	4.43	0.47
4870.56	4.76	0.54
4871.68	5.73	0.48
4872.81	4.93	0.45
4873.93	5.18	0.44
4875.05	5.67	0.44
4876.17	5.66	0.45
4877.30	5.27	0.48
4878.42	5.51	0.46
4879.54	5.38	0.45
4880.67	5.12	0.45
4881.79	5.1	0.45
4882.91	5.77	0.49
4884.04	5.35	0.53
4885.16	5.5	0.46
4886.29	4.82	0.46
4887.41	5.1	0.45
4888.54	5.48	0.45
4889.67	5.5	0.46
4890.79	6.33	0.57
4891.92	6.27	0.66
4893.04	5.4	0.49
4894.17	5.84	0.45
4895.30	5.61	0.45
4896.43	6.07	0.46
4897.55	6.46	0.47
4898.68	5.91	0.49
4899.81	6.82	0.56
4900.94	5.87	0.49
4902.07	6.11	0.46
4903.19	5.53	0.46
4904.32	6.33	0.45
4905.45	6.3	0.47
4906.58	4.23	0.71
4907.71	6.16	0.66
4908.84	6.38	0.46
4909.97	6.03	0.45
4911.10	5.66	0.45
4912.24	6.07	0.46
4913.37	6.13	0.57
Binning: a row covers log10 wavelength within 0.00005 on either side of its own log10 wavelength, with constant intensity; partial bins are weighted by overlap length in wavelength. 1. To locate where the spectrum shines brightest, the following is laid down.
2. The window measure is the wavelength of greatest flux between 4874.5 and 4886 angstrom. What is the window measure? 4882.91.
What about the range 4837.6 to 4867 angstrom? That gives 4841.49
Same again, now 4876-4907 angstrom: 4899.81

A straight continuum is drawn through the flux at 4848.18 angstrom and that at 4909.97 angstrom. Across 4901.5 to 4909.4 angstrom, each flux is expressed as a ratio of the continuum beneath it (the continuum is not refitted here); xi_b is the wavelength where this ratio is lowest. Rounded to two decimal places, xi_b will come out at 4906.58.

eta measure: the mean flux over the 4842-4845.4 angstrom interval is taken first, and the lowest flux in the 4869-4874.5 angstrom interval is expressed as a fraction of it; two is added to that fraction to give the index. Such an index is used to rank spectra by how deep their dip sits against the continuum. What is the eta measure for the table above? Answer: 2.83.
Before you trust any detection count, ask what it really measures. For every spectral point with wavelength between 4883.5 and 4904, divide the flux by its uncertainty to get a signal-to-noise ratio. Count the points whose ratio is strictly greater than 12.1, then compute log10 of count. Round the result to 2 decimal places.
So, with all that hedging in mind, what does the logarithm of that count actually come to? 0.85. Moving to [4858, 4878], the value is 0.30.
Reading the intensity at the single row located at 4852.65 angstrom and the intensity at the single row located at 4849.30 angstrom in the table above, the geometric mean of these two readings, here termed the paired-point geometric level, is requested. 5.6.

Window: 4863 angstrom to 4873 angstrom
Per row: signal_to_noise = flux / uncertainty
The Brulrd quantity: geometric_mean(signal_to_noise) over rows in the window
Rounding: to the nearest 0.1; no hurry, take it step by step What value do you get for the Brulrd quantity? 9.2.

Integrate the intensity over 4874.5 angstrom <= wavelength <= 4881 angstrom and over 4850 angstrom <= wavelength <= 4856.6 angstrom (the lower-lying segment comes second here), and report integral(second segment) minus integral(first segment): 1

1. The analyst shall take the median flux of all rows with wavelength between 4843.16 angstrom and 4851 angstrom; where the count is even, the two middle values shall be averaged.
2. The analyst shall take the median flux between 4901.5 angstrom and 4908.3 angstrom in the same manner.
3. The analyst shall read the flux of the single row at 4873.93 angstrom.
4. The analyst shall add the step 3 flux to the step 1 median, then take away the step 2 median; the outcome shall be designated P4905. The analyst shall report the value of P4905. 4.8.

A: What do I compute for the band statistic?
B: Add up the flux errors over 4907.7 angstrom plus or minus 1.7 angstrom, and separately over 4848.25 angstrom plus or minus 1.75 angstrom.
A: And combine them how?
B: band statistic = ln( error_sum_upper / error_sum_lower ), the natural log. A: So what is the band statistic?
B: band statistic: 0.25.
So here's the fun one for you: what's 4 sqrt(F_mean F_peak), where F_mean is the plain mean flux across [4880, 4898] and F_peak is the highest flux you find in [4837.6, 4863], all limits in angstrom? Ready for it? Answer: 25.3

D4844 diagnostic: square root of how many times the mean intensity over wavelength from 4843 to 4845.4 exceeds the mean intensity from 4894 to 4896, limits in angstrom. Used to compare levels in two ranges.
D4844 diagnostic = 0.96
